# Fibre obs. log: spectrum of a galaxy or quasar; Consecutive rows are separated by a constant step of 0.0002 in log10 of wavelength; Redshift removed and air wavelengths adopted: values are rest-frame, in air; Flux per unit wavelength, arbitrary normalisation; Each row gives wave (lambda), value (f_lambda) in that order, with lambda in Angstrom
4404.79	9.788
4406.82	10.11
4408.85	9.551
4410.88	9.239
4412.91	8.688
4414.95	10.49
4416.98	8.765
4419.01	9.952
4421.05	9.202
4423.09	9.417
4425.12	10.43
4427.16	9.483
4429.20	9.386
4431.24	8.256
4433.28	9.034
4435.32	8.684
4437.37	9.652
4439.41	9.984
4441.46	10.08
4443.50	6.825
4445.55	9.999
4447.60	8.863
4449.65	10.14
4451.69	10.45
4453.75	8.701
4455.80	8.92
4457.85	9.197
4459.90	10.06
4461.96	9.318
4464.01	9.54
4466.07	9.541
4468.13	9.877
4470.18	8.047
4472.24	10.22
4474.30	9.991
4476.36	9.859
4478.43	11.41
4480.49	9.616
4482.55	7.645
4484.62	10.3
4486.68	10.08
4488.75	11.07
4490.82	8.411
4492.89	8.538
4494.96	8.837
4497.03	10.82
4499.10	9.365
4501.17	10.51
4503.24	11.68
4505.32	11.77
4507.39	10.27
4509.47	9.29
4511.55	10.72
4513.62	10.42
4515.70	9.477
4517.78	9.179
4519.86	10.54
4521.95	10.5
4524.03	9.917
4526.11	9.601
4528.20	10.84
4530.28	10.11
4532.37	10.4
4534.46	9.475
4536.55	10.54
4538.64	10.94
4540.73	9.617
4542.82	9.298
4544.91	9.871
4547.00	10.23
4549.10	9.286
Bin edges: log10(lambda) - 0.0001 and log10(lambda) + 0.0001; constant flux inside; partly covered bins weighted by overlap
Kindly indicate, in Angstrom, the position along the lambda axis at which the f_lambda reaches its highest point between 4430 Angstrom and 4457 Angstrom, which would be 4451.69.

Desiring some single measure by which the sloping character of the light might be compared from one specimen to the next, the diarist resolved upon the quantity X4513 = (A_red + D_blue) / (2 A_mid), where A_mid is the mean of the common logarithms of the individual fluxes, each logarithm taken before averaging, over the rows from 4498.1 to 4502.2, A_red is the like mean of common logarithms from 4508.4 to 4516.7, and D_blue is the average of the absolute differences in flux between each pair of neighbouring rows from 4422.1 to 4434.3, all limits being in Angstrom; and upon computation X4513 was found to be 0.90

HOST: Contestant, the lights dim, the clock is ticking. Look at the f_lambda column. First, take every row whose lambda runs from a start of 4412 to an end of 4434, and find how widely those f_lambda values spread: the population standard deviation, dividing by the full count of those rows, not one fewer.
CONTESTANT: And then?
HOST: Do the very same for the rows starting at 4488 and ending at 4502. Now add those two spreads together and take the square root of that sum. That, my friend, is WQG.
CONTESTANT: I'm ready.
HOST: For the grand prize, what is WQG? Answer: 1.31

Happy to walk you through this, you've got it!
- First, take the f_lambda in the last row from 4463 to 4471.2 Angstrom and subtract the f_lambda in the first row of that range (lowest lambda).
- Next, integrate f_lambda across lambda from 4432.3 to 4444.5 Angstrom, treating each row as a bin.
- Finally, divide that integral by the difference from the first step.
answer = -74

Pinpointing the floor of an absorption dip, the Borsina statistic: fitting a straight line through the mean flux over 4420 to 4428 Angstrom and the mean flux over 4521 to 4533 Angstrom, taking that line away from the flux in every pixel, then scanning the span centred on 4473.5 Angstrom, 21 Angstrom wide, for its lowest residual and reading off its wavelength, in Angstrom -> 4482.55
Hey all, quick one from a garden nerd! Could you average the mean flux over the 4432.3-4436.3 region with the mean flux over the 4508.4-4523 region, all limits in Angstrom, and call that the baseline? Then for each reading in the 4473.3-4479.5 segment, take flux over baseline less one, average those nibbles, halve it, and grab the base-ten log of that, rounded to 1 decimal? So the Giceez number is -1.3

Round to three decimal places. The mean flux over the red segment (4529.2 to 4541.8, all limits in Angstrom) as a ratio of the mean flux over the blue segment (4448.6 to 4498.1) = 1.060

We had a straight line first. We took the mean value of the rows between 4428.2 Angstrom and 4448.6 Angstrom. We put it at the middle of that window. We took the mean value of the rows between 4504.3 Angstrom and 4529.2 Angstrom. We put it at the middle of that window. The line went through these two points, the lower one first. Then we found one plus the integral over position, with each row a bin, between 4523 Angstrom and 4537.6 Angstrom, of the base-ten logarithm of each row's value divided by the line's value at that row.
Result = 0.82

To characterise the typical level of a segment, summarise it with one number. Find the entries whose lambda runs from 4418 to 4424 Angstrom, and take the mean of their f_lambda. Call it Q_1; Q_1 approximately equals 9.5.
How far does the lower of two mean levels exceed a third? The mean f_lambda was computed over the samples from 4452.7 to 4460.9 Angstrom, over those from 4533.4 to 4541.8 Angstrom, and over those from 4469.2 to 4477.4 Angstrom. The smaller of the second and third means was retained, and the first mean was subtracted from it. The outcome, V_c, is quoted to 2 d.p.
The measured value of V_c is 0.31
